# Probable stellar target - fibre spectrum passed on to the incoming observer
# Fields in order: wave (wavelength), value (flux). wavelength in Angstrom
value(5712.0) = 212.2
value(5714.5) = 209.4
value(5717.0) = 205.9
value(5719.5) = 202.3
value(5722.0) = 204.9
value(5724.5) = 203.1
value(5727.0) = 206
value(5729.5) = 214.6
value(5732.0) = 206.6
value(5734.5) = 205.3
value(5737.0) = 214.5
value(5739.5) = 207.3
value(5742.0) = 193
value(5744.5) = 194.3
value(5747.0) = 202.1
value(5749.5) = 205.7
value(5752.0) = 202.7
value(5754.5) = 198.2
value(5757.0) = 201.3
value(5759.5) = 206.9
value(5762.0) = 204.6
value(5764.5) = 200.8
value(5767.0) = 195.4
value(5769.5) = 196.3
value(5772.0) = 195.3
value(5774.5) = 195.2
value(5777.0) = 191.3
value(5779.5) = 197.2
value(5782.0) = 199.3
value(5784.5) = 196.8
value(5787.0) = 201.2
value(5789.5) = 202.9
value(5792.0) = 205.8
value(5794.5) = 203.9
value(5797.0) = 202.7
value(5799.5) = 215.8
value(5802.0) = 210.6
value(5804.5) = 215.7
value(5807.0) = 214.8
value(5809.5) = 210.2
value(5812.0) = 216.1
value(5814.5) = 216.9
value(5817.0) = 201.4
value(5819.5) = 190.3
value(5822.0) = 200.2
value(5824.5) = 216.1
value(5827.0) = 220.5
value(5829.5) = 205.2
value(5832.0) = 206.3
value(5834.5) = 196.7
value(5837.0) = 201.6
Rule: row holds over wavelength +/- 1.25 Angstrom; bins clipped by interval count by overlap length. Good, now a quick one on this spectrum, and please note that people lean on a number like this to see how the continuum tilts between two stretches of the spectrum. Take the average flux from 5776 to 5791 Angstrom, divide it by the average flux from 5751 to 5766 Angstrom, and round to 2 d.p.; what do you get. 0.98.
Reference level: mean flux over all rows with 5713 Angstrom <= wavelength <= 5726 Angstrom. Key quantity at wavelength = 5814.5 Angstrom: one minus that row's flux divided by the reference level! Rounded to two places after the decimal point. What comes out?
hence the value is -0.06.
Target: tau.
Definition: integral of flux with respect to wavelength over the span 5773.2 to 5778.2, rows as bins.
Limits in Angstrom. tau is 966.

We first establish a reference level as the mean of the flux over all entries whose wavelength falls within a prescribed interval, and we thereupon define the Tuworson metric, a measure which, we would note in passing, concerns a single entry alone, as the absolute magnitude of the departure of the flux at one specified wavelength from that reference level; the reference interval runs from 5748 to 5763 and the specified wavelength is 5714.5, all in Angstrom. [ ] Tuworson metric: 6.2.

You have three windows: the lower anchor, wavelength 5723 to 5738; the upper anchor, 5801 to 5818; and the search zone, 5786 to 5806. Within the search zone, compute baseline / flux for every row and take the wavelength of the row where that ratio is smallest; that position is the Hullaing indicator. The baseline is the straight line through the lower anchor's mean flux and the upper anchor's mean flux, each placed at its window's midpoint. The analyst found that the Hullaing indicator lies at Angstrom 5799.5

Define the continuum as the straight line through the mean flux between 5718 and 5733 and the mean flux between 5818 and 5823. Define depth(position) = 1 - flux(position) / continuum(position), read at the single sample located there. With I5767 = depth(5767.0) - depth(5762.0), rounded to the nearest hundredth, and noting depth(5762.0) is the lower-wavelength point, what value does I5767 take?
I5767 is 0.04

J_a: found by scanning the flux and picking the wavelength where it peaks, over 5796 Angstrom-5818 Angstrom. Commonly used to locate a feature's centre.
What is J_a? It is 5814.5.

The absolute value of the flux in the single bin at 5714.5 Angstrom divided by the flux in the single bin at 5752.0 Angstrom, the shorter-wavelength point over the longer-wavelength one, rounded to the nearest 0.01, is 1.03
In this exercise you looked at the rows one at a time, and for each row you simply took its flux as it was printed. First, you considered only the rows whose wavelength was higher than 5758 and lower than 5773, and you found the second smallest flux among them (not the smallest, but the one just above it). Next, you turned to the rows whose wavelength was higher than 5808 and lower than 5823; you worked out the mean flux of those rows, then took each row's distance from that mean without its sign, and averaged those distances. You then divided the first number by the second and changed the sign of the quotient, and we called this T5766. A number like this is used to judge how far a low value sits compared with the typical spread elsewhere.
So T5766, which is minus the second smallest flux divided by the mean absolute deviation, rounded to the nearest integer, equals -23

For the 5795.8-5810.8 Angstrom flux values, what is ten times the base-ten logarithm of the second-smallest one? 23.2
